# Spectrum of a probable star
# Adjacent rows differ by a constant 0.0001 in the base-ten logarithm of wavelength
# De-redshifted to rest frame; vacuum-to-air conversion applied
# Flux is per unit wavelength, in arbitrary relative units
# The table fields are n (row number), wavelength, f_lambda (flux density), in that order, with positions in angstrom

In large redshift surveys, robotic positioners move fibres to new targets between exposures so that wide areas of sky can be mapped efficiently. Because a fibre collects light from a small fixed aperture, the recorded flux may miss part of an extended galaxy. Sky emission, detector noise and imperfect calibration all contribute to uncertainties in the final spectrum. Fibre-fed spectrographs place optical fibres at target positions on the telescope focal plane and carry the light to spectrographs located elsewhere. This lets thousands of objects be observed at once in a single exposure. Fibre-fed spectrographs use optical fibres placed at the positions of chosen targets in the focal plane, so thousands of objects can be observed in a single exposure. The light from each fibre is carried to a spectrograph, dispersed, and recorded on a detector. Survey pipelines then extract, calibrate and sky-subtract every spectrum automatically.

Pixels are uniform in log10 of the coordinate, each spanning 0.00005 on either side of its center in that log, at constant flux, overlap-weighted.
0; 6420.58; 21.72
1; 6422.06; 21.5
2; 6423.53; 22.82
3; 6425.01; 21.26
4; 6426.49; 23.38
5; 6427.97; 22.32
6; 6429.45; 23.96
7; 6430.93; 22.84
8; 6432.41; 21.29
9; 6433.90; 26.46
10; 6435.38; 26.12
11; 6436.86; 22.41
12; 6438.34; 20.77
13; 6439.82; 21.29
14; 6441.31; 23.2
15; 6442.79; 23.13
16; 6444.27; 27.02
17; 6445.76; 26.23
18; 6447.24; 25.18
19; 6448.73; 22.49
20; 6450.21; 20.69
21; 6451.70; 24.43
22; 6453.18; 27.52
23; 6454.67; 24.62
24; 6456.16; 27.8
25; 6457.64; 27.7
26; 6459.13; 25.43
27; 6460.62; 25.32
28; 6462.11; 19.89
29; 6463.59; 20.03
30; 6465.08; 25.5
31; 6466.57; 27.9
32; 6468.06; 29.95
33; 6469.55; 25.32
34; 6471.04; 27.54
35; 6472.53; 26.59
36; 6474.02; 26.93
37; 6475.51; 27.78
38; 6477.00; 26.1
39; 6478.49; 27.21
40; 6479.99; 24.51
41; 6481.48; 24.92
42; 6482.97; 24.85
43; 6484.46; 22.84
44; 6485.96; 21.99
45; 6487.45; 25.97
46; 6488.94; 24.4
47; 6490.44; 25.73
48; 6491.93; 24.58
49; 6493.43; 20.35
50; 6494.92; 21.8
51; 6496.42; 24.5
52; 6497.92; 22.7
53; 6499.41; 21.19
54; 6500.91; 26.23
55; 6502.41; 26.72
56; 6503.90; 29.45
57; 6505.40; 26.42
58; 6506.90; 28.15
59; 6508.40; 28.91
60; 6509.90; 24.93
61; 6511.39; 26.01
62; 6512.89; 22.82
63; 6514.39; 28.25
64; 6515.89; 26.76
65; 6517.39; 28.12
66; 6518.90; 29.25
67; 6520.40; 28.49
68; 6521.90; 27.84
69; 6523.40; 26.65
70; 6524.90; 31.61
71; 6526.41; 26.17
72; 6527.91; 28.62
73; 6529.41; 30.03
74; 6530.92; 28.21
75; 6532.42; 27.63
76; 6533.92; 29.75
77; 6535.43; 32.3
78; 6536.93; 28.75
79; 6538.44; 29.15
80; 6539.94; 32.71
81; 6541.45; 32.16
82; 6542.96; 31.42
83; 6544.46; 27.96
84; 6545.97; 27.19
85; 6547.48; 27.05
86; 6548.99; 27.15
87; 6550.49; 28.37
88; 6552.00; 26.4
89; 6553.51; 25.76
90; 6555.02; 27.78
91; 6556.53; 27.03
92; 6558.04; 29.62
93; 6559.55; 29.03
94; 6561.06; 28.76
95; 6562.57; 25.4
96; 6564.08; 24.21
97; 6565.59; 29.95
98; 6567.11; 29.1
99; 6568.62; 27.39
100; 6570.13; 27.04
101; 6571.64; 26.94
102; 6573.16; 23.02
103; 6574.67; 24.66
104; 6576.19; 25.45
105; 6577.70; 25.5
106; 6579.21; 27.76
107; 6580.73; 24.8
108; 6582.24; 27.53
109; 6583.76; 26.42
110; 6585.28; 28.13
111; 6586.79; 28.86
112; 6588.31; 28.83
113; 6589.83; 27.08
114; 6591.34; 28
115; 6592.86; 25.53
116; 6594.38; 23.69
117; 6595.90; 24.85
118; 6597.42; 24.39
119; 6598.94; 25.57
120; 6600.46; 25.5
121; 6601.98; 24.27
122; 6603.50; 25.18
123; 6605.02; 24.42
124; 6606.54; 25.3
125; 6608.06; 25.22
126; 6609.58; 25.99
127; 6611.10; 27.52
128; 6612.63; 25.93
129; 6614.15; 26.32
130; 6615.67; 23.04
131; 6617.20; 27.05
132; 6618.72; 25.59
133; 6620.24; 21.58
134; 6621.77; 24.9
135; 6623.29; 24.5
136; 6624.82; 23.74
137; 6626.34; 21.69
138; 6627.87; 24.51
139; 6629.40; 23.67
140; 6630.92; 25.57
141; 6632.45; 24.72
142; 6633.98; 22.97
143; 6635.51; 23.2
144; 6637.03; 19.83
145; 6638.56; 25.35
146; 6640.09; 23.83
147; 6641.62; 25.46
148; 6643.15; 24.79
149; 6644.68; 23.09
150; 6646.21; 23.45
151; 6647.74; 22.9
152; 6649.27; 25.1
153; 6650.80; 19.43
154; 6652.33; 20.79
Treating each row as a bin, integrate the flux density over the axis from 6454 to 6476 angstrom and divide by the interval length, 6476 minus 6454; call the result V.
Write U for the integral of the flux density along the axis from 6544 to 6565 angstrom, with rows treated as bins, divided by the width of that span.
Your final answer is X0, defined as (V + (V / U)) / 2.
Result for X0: 13.4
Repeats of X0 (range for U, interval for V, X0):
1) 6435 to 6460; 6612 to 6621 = 13.0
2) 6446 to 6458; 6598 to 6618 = 13.2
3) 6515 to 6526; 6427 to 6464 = 12.4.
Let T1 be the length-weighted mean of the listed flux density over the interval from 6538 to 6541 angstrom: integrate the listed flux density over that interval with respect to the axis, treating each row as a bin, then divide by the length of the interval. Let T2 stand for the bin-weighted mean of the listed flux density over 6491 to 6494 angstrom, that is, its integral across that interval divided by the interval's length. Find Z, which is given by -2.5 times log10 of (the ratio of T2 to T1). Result 0.34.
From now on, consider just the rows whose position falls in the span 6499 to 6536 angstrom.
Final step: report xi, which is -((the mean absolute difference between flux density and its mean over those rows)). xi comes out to -1.8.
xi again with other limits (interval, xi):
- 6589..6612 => -0.9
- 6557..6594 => -1.5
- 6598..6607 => -0.5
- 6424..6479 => -2.3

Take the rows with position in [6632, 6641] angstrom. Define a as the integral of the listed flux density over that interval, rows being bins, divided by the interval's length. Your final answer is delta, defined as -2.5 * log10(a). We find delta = -3.42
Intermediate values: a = 23.3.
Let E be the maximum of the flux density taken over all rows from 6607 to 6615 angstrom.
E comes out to 27.52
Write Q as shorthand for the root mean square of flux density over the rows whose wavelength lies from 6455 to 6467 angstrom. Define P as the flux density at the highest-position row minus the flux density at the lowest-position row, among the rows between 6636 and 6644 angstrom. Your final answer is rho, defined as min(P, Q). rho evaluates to 5.0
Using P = 5.0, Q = 25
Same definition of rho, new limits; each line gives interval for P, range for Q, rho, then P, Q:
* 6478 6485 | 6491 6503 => -4.4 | -4.4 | 24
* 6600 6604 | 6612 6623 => -0.3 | -0.3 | 25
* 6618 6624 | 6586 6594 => -1.1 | -1.1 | 28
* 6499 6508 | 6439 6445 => 7.0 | 7.0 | 24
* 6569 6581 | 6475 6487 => -2.2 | -2.2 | 25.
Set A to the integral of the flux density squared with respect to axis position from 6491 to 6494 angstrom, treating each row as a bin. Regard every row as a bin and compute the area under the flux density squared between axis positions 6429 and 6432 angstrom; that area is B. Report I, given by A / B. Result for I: 0.98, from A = 1573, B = 1606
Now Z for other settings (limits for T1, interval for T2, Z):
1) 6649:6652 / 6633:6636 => -0.08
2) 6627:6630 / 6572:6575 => -0.01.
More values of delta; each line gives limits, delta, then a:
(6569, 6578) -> -3.52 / 25.5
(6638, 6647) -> -3.46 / 24.3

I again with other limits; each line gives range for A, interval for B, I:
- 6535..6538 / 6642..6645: 1.55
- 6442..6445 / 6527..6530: 0.74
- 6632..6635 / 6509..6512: 0.85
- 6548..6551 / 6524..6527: 0.91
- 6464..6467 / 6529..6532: 0.81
